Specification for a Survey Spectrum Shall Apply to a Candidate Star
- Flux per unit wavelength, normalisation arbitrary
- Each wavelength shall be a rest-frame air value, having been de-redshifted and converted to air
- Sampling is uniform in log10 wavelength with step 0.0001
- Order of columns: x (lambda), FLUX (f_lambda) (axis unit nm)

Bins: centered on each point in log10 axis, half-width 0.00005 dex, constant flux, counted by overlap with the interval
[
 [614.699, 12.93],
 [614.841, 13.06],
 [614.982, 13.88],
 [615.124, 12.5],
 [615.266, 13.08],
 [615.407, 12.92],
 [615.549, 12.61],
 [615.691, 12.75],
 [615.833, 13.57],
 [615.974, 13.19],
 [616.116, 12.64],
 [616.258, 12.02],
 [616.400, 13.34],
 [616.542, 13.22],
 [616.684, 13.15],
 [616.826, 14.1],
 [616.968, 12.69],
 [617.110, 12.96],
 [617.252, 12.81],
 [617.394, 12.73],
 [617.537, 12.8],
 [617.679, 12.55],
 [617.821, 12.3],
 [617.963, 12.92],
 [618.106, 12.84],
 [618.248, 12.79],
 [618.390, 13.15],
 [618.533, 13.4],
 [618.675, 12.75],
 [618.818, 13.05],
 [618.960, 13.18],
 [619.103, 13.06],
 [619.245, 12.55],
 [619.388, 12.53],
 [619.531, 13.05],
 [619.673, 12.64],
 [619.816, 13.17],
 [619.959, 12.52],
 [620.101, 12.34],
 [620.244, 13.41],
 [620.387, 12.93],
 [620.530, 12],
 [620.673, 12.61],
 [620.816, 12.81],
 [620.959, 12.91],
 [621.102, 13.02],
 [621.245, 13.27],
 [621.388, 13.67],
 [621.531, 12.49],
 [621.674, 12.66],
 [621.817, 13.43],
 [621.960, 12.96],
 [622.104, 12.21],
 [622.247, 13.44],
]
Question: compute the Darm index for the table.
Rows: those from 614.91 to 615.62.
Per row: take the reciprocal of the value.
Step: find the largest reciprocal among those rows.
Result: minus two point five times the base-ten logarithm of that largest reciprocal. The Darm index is 2.74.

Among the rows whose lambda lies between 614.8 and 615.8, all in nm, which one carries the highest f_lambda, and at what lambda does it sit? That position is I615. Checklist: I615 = 614.982 nm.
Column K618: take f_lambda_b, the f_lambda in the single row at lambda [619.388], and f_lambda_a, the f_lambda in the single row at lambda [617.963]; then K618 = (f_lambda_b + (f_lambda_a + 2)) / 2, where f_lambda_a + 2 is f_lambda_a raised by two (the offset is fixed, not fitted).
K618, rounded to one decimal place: 13.7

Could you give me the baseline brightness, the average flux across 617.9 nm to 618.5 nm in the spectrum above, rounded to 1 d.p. 12.9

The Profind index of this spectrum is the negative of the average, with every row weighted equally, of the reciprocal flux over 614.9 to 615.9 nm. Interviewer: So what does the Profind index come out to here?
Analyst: -0.0768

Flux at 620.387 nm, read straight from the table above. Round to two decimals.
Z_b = 12.93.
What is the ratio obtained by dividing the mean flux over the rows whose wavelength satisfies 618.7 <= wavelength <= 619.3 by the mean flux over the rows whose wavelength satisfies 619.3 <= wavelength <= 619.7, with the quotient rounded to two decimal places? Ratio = 1.02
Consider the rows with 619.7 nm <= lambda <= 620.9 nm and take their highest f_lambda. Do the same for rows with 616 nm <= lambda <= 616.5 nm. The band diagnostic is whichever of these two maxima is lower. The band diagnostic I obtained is 13.34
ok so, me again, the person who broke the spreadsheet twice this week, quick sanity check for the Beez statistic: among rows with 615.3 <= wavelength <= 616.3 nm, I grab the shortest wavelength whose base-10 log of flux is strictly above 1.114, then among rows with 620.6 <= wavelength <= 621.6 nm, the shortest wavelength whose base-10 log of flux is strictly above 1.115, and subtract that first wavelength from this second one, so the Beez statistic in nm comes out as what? 5.41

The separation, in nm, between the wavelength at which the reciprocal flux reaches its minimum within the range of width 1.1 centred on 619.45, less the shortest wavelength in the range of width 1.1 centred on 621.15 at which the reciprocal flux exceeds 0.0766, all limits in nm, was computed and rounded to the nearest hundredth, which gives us -1.71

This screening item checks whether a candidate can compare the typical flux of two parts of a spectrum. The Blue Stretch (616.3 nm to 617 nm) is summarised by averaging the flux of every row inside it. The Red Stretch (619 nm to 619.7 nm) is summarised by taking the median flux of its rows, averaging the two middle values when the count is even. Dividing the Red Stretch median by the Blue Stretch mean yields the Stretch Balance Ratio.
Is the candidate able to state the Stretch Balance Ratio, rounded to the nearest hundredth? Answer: 0.95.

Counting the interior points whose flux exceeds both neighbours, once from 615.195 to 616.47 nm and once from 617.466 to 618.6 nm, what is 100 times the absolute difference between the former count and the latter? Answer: 0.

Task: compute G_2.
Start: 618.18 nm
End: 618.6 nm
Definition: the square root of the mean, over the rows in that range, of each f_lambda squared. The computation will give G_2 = 13.1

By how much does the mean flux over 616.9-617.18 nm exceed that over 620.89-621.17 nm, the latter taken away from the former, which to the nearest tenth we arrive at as -0.1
